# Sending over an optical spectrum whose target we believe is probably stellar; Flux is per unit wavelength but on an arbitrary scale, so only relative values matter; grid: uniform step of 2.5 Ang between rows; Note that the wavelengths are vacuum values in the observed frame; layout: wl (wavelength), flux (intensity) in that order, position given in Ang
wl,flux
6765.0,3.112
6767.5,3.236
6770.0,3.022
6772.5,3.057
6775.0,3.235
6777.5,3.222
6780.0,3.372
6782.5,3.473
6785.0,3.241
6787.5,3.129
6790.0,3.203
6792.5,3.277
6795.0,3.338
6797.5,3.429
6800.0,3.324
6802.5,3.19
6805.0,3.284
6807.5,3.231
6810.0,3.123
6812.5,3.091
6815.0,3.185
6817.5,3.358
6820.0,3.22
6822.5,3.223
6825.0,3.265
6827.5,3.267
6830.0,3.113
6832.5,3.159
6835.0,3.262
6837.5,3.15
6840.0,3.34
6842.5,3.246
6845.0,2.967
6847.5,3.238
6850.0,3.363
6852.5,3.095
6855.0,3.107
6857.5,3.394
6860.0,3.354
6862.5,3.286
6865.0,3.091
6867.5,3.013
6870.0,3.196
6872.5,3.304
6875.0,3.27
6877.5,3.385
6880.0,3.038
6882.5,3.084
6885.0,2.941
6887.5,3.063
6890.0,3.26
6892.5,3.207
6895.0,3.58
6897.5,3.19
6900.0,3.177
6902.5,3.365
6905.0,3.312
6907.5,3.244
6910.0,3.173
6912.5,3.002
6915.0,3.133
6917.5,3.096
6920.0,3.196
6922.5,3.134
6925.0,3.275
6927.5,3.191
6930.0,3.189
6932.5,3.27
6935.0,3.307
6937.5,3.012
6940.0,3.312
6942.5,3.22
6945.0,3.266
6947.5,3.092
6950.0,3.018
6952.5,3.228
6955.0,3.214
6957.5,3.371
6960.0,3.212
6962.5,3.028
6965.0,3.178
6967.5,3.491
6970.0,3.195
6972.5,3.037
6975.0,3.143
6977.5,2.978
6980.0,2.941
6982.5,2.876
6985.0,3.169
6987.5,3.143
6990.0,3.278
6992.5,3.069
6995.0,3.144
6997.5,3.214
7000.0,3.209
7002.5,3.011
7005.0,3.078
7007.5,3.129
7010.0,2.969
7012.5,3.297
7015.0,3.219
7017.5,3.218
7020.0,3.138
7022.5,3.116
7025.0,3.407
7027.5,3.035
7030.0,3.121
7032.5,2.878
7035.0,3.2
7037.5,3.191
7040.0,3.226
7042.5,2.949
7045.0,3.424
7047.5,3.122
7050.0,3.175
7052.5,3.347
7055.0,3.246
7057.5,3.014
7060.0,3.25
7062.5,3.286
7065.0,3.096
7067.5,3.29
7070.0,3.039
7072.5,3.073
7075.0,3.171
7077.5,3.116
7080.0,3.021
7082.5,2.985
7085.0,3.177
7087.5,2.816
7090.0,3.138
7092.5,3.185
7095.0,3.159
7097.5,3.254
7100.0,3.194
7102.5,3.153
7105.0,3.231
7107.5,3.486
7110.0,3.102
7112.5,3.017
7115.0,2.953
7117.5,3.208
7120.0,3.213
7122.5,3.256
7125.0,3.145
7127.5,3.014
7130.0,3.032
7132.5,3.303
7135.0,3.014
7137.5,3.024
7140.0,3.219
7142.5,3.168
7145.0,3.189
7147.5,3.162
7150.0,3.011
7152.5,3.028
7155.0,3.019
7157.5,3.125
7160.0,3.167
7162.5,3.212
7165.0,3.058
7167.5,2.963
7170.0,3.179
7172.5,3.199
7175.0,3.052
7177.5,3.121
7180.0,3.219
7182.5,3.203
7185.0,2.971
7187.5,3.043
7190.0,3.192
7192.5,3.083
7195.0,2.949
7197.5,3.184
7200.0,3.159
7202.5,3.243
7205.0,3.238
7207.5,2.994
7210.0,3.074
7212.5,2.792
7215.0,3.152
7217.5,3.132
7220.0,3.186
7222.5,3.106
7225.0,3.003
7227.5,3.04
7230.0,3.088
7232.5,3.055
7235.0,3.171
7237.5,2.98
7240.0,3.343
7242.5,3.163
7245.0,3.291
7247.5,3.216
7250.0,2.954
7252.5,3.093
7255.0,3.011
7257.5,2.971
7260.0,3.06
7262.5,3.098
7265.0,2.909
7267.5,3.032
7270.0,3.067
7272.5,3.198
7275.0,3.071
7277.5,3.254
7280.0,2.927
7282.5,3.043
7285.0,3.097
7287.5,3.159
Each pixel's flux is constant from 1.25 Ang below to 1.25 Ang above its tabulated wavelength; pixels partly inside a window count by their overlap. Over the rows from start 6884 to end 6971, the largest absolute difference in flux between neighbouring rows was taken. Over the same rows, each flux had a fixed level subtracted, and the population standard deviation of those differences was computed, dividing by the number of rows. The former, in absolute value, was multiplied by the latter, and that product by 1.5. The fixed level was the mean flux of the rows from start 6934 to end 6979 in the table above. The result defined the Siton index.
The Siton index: 0.077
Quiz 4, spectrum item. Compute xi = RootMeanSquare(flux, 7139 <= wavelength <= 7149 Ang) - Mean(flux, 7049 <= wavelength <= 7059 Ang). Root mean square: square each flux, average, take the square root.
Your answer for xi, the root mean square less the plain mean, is -0.01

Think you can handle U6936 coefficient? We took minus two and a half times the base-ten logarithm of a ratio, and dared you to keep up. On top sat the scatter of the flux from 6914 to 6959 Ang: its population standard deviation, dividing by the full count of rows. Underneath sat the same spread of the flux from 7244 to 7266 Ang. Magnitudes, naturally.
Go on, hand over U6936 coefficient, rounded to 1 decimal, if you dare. 0.2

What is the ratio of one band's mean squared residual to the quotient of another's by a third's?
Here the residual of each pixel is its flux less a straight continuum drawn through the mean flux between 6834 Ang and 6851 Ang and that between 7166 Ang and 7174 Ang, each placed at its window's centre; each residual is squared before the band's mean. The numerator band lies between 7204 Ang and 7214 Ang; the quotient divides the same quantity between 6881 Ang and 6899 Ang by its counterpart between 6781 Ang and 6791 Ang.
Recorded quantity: 0.015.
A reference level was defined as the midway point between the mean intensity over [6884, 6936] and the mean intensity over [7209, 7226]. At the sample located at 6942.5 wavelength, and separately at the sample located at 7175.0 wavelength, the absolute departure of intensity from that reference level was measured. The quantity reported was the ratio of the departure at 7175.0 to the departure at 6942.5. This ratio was 1.0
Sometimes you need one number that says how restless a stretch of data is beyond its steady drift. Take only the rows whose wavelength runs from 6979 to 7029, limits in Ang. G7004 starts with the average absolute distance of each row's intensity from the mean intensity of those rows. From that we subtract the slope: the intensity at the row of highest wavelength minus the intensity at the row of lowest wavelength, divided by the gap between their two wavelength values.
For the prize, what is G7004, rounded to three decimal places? 0.095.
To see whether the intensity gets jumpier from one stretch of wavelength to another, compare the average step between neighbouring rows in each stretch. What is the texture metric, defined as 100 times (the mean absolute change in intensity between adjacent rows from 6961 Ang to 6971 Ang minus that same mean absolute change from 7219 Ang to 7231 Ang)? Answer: 19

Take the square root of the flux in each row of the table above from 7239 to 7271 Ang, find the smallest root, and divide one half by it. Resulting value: 0.293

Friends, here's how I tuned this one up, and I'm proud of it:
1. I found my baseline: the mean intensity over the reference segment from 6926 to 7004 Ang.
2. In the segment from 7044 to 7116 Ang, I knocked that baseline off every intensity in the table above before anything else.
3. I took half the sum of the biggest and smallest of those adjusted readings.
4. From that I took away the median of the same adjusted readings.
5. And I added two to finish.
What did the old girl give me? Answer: 1.99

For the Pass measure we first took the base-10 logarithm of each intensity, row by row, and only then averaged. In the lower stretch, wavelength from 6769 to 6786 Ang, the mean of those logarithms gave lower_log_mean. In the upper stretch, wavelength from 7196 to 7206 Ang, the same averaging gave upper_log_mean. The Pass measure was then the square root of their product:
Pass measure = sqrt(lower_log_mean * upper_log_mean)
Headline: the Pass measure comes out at 0.507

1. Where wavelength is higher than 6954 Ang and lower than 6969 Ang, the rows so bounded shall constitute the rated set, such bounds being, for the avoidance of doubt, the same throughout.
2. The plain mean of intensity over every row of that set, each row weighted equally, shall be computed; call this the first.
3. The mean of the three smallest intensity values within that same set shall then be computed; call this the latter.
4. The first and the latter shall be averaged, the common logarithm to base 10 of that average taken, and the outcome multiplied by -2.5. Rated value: -1.26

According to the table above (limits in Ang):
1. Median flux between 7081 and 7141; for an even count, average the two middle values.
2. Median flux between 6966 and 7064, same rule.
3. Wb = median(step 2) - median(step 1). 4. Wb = -0.012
